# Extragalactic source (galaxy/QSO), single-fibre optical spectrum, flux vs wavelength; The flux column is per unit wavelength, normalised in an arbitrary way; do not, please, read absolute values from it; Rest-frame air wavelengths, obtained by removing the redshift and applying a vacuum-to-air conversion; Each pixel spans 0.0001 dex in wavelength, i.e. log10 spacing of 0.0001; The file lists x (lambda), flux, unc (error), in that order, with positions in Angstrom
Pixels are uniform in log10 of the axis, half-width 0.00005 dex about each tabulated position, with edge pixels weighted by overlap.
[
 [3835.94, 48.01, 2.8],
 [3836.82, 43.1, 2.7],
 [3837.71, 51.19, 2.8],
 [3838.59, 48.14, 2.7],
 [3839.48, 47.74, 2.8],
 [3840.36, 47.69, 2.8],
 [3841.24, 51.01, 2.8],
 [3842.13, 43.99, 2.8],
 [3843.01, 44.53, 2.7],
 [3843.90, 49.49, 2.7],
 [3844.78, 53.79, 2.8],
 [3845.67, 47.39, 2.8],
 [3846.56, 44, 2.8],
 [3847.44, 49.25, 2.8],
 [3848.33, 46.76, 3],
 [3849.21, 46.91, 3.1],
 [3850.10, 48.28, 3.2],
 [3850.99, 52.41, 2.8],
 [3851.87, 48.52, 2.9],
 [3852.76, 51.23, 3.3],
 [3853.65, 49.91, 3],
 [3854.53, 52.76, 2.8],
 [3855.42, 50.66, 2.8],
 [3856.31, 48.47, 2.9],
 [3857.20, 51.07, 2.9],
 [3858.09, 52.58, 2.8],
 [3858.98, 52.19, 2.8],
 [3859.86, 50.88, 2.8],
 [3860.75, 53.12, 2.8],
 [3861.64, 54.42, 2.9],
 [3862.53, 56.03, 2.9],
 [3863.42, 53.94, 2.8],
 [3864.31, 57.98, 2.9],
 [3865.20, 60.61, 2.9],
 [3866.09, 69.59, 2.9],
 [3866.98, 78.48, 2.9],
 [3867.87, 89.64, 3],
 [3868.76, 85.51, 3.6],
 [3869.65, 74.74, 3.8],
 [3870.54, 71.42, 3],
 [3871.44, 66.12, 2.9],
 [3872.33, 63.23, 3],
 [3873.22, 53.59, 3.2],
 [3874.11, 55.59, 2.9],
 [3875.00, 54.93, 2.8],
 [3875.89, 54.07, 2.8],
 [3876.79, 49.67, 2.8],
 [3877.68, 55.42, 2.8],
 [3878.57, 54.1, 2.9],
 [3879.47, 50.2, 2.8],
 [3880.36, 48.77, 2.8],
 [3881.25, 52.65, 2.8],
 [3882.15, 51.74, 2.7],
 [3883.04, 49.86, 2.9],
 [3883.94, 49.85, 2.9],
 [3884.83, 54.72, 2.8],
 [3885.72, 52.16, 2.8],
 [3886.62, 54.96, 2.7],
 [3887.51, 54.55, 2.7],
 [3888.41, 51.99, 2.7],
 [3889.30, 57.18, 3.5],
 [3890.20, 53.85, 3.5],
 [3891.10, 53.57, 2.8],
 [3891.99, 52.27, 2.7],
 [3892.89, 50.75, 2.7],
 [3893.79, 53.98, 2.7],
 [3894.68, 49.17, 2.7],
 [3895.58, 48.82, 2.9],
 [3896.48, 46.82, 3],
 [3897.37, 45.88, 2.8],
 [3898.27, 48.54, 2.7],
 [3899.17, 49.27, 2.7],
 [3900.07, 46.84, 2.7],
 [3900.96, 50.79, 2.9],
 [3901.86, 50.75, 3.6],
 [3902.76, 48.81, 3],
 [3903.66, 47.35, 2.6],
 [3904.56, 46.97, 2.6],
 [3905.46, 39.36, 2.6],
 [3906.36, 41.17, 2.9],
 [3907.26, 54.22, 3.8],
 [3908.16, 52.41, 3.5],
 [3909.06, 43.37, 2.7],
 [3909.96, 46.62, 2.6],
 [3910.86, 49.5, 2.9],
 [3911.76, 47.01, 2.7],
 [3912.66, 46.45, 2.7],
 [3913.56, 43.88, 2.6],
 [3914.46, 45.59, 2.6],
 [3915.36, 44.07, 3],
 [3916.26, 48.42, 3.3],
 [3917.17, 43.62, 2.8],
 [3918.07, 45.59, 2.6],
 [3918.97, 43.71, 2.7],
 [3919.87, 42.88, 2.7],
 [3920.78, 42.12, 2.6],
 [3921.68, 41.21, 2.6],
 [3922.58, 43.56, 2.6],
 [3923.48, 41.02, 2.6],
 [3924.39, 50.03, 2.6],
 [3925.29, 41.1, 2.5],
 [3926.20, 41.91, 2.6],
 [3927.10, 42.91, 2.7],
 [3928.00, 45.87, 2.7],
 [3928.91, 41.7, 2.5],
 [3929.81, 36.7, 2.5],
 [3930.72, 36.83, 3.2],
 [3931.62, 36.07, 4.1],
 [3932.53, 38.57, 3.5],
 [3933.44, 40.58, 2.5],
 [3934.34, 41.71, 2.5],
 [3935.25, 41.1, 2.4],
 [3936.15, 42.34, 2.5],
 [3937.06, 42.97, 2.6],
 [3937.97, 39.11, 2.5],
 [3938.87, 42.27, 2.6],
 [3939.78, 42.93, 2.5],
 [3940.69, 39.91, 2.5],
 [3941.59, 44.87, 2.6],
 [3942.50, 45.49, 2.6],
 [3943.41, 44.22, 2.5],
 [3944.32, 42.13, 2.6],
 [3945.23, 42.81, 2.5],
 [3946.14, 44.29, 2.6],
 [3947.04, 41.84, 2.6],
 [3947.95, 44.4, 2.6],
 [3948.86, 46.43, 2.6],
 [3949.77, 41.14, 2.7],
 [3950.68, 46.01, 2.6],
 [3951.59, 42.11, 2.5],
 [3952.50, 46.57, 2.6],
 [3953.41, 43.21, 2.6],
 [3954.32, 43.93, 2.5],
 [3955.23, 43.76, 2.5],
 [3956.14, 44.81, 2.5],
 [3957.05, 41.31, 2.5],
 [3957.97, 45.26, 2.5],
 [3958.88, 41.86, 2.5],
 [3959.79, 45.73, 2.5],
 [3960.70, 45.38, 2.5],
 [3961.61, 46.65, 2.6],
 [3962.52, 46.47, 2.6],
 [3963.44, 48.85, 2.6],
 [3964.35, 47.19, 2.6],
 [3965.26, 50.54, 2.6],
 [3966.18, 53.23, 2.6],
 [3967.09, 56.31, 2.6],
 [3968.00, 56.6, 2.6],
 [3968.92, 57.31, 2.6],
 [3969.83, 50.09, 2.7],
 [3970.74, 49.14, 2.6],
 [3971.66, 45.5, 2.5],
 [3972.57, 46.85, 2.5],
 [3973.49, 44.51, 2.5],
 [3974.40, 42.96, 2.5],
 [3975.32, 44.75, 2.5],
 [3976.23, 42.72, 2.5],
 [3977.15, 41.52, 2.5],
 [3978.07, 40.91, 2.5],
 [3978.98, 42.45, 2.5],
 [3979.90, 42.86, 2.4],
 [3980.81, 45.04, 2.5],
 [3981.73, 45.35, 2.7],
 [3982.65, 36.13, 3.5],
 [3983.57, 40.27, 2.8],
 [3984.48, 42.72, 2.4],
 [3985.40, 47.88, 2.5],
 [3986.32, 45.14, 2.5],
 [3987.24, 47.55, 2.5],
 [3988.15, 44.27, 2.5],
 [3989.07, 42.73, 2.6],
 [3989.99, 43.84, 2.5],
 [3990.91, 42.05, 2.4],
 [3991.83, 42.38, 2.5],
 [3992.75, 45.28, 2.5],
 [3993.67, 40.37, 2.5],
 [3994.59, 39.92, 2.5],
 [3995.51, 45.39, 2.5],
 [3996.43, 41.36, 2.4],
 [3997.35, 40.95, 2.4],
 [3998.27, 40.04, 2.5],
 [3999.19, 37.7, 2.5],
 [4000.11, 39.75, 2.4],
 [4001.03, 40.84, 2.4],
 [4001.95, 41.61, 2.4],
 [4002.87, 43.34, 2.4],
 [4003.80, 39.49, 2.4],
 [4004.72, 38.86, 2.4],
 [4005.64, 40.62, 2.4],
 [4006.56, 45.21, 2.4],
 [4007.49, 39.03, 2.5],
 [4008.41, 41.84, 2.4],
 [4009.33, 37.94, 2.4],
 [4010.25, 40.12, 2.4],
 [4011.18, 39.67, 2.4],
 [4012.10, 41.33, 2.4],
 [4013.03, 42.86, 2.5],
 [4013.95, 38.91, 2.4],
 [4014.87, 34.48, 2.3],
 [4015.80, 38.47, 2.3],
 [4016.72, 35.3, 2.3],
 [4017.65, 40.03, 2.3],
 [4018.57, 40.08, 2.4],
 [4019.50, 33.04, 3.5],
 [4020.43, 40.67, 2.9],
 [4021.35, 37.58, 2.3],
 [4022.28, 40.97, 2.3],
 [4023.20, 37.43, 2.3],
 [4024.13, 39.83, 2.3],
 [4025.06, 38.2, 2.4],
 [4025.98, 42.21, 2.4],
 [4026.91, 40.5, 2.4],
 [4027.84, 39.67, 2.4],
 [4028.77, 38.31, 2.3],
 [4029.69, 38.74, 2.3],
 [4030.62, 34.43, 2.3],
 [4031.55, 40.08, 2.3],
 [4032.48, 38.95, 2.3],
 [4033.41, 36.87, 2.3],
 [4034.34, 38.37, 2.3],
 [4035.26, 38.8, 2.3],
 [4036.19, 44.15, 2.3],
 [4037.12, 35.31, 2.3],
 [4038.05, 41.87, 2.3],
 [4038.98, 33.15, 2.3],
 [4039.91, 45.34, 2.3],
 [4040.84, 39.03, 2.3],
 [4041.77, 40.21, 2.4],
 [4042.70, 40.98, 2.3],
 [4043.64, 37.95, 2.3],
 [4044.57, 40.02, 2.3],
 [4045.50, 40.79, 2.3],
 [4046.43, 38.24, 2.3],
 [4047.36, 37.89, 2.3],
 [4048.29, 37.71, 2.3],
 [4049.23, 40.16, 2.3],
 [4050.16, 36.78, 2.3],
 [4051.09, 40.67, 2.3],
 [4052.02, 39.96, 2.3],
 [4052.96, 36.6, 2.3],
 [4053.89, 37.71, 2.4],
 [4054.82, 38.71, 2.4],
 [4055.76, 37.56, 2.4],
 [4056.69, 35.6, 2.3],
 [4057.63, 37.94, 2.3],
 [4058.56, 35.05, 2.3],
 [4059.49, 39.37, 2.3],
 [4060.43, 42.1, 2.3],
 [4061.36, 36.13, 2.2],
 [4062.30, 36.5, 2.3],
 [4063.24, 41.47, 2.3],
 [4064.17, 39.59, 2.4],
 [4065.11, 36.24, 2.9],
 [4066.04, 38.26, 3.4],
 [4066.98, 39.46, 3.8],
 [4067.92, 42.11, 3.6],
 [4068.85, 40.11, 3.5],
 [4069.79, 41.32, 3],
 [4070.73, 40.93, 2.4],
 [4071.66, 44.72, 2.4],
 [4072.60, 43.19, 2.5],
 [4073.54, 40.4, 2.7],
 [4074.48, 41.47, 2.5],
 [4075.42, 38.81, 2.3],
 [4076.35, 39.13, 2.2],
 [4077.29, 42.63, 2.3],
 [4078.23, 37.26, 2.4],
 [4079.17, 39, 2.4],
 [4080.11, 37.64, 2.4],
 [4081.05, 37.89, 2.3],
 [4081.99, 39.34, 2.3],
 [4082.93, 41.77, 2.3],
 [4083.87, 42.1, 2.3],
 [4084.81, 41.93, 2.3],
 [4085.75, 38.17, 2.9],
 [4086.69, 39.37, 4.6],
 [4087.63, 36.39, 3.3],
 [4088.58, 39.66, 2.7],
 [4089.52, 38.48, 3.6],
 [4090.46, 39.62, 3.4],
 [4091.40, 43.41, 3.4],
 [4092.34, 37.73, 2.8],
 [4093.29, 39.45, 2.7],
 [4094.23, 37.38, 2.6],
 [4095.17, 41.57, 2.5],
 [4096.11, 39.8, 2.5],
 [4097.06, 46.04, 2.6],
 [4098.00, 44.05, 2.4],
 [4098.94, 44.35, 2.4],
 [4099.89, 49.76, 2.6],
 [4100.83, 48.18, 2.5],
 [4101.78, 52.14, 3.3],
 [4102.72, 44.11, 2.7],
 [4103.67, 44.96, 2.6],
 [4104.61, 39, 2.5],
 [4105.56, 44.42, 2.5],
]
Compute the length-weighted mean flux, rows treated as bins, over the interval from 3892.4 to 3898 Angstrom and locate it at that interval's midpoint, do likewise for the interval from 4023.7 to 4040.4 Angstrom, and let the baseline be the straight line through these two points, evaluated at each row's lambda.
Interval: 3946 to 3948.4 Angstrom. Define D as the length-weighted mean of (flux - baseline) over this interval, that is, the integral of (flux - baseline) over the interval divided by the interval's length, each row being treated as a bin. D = -2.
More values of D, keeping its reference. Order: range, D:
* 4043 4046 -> 1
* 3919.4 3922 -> -5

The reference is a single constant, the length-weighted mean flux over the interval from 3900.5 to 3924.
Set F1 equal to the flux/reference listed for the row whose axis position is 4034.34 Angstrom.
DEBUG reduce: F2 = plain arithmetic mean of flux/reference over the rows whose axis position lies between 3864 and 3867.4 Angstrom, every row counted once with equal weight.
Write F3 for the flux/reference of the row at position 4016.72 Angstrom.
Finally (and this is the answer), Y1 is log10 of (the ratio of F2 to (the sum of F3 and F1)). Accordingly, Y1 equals -0.04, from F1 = 0.838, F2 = 1.5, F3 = 0.77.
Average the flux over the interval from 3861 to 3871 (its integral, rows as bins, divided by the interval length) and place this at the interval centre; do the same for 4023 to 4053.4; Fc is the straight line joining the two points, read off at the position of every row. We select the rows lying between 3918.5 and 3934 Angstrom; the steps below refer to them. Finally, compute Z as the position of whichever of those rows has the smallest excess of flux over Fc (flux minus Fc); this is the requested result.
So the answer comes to 3931.62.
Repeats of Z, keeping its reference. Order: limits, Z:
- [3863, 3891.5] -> 3880.36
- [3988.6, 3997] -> 3994.59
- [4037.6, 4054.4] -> 4038.98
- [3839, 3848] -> 3842.13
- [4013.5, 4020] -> 4019.50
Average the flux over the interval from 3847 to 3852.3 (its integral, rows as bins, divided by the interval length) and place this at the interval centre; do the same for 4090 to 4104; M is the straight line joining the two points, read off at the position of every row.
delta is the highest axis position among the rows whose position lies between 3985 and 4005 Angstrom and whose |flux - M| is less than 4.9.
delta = 4002.87 Angstrom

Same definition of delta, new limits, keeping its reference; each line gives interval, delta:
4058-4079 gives 4077.29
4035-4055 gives 4052.02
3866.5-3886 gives 3885.72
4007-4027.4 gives 4026.91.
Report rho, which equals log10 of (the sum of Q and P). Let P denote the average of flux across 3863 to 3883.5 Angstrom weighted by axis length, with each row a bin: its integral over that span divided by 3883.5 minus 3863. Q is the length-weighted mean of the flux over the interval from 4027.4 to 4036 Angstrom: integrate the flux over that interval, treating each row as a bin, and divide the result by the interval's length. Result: 2.00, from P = 61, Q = 38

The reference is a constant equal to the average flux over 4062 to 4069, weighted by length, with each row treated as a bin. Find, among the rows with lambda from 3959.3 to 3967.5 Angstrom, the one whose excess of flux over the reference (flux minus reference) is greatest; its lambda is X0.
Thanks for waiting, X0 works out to 3967.09 Angstrom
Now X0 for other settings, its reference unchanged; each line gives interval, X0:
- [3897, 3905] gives 3900.96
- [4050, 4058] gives 4051.09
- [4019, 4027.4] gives 4025.98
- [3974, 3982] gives 3981.73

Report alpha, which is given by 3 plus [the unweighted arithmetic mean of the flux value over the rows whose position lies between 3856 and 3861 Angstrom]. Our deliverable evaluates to 54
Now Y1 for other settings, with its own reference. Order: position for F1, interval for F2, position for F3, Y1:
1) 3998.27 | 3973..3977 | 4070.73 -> -0.27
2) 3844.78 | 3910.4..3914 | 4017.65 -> -0.30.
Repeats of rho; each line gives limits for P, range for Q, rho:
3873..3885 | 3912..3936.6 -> 1.98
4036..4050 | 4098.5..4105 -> 1.93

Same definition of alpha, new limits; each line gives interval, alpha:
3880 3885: 54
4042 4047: 43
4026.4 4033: 42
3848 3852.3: 52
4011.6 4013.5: 45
